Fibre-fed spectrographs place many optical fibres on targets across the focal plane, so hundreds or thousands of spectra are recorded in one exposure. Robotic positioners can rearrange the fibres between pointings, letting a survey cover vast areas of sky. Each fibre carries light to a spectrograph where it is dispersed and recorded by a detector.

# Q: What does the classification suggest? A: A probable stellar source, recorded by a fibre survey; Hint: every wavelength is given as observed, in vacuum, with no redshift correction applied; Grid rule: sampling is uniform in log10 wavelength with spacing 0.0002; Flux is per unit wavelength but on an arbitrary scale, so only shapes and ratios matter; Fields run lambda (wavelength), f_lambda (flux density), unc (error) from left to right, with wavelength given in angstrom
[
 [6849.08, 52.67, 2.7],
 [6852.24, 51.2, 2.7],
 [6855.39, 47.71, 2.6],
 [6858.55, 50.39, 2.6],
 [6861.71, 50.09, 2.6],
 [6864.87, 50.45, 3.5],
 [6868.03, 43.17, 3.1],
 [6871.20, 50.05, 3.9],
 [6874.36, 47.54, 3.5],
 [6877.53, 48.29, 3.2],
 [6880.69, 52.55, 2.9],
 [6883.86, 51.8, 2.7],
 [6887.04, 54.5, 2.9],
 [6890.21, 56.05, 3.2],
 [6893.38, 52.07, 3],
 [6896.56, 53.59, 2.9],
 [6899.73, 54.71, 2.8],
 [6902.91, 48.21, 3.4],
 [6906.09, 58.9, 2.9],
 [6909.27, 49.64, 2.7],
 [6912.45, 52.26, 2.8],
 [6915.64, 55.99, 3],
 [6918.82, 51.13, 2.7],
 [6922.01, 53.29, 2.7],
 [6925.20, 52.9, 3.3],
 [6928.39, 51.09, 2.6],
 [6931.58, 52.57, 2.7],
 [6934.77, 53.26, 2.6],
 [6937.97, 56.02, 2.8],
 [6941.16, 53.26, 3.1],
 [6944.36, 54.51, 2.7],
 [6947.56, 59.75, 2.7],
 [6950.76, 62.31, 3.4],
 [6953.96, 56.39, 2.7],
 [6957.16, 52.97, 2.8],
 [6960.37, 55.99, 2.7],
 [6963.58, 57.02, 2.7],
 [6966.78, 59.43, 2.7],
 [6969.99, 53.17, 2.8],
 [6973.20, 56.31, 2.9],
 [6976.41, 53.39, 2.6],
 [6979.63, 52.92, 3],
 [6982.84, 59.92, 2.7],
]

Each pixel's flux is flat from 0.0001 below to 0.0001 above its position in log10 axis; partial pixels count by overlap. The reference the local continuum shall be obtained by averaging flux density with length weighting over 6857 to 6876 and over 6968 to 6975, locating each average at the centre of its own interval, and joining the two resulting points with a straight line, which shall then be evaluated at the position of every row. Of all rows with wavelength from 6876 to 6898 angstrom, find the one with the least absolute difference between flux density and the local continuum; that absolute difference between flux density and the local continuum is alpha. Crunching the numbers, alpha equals 1.0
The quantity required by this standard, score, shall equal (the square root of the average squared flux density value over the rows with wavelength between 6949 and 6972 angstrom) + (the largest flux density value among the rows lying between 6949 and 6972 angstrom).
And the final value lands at 119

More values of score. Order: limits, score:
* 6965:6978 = 115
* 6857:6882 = 102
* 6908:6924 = 108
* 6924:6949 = 114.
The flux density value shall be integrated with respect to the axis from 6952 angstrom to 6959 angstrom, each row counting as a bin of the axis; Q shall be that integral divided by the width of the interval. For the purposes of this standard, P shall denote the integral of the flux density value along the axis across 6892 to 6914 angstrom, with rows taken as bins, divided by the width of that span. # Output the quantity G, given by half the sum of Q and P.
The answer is 53.9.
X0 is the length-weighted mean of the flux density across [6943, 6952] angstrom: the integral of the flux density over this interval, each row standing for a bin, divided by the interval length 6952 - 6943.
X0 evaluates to 59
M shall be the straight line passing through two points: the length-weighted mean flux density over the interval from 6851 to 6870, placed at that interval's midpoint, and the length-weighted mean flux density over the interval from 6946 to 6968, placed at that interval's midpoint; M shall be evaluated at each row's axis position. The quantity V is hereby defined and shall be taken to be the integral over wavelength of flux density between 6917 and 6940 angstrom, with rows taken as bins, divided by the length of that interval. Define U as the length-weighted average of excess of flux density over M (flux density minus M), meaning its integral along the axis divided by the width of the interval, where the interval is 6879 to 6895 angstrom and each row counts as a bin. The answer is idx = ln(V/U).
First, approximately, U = 2.1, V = 52.9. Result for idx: 3.2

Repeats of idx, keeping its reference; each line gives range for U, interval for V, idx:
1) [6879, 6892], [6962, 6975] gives 3.1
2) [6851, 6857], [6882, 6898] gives 3.8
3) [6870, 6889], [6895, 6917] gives 5.0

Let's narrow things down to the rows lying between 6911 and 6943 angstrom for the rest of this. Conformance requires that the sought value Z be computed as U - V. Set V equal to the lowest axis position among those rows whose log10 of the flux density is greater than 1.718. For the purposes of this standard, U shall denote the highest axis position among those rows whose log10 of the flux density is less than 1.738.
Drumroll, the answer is 28.7 angstrom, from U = 6941.16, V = 6912.45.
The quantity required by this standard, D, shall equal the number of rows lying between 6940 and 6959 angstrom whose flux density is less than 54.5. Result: 2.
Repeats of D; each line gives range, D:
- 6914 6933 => 5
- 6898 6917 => 3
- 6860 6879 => 6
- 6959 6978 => 2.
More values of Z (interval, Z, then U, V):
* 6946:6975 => 22.4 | 6969.99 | 6947.56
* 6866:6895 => 12.7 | 6893.38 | 6880.69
